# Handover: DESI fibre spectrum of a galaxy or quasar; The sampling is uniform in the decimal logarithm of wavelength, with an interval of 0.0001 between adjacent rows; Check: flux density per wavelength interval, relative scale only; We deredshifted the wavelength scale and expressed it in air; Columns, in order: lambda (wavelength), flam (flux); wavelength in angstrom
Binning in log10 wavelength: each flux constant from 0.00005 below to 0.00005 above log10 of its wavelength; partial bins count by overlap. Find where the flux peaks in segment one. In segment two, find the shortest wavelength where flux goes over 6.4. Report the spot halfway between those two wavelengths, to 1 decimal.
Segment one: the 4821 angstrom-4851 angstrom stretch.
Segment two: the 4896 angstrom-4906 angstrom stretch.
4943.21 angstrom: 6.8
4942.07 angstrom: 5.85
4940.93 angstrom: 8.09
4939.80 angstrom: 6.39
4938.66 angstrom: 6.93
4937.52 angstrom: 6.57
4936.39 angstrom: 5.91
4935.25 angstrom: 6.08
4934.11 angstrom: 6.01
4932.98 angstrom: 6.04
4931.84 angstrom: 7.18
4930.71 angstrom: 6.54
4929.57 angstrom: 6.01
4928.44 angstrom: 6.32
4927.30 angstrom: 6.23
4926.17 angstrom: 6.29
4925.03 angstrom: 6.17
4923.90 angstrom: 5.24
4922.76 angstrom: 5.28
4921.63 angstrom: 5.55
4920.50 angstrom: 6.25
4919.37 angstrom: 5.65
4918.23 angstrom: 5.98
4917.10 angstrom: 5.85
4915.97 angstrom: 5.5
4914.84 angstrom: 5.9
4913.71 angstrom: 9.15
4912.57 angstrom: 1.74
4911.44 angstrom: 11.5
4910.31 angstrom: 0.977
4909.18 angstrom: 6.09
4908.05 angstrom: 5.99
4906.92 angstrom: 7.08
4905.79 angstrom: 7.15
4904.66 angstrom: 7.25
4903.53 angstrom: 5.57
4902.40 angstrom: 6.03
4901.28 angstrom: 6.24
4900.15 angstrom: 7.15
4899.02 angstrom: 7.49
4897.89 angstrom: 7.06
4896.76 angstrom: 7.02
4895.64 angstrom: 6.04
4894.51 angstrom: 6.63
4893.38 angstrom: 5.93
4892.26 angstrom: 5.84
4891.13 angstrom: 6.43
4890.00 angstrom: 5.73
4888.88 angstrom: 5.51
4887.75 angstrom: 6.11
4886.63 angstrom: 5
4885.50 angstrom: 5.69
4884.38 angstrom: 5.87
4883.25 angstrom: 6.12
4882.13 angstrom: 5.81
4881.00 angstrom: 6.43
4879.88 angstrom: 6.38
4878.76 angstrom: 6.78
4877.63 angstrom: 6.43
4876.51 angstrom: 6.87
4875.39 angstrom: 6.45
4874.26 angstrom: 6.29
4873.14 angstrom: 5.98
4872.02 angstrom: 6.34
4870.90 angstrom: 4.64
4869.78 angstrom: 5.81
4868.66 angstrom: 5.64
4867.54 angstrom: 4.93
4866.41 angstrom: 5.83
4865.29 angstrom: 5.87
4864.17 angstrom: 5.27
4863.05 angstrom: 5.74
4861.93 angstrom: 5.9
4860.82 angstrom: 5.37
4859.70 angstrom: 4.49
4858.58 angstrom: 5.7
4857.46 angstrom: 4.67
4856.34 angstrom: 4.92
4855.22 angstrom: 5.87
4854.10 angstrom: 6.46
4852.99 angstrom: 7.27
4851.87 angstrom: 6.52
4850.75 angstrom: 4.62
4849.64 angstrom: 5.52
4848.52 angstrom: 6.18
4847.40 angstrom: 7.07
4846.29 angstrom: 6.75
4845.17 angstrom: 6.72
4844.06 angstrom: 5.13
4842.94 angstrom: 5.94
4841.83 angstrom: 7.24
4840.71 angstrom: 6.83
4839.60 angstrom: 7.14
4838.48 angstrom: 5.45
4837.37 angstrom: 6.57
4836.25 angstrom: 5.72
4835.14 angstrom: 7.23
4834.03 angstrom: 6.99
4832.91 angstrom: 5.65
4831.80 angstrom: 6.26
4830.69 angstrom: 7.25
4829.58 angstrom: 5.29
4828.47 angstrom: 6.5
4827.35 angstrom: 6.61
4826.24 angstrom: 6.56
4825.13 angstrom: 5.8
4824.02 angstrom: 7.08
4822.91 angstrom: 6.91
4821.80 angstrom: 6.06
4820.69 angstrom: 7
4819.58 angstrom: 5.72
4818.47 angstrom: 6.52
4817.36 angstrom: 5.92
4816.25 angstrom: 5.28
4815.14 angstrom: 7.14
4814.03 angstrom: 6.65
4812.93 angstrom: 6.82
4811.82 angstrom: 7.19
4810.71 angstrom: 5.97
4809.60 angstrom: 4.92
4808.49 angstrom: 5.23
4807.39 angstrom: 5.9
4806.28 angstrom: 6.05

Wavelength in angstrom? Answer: 4863.7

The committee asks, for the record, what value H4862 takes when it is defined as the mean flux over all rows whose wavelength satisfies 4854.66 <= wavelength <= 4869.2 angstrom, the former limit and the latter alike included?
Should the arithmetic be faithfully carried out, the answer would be 5.40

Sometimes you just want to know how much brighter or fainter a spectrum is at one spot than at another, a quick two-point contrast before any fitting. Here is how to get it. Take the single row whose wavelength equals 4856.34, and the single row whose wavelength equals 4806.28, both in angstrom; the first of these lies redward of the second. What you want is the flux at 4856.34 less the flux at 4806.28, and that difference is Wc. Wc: -1.1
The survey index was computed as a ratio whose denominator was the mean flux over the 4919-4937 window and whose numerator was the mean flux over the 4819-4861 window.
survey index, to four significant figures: 1.023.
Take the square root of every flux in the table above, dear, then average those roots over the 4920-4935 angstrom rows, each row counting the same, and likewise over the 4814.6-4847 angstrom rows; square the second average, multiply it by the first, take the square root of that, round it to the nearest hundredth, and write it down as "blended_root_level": 3.96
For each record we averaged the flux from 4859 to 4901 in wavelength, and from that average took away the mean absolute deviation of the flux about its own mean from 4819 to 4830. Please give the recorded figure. 5.52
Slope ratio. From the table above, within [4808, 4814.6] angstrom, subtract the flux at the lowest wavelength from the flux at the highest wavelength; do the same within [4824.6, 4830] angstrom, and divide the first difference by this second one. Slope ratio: -2.8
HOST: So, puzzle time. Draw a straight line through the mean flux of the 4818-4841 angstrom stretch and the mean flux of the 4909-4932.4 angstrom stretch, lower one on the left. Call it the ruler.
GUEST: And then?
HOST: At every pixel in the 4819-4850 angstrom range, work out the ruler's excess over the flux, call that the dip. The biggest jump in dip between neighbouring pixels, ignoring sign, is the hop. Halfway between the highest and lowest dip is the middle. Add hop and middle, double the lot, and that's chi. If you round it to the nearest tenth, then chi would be 4.3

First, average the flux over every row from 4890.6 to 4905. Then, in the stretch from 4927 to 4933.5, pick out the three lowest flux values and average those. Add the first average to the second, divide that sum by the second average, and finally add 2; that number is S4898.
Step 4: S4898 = 4.07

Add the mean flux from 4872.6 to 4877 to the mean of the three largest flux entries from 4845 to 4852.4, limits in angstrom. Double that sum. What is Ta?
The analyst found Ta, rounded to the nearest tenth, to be 26.5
